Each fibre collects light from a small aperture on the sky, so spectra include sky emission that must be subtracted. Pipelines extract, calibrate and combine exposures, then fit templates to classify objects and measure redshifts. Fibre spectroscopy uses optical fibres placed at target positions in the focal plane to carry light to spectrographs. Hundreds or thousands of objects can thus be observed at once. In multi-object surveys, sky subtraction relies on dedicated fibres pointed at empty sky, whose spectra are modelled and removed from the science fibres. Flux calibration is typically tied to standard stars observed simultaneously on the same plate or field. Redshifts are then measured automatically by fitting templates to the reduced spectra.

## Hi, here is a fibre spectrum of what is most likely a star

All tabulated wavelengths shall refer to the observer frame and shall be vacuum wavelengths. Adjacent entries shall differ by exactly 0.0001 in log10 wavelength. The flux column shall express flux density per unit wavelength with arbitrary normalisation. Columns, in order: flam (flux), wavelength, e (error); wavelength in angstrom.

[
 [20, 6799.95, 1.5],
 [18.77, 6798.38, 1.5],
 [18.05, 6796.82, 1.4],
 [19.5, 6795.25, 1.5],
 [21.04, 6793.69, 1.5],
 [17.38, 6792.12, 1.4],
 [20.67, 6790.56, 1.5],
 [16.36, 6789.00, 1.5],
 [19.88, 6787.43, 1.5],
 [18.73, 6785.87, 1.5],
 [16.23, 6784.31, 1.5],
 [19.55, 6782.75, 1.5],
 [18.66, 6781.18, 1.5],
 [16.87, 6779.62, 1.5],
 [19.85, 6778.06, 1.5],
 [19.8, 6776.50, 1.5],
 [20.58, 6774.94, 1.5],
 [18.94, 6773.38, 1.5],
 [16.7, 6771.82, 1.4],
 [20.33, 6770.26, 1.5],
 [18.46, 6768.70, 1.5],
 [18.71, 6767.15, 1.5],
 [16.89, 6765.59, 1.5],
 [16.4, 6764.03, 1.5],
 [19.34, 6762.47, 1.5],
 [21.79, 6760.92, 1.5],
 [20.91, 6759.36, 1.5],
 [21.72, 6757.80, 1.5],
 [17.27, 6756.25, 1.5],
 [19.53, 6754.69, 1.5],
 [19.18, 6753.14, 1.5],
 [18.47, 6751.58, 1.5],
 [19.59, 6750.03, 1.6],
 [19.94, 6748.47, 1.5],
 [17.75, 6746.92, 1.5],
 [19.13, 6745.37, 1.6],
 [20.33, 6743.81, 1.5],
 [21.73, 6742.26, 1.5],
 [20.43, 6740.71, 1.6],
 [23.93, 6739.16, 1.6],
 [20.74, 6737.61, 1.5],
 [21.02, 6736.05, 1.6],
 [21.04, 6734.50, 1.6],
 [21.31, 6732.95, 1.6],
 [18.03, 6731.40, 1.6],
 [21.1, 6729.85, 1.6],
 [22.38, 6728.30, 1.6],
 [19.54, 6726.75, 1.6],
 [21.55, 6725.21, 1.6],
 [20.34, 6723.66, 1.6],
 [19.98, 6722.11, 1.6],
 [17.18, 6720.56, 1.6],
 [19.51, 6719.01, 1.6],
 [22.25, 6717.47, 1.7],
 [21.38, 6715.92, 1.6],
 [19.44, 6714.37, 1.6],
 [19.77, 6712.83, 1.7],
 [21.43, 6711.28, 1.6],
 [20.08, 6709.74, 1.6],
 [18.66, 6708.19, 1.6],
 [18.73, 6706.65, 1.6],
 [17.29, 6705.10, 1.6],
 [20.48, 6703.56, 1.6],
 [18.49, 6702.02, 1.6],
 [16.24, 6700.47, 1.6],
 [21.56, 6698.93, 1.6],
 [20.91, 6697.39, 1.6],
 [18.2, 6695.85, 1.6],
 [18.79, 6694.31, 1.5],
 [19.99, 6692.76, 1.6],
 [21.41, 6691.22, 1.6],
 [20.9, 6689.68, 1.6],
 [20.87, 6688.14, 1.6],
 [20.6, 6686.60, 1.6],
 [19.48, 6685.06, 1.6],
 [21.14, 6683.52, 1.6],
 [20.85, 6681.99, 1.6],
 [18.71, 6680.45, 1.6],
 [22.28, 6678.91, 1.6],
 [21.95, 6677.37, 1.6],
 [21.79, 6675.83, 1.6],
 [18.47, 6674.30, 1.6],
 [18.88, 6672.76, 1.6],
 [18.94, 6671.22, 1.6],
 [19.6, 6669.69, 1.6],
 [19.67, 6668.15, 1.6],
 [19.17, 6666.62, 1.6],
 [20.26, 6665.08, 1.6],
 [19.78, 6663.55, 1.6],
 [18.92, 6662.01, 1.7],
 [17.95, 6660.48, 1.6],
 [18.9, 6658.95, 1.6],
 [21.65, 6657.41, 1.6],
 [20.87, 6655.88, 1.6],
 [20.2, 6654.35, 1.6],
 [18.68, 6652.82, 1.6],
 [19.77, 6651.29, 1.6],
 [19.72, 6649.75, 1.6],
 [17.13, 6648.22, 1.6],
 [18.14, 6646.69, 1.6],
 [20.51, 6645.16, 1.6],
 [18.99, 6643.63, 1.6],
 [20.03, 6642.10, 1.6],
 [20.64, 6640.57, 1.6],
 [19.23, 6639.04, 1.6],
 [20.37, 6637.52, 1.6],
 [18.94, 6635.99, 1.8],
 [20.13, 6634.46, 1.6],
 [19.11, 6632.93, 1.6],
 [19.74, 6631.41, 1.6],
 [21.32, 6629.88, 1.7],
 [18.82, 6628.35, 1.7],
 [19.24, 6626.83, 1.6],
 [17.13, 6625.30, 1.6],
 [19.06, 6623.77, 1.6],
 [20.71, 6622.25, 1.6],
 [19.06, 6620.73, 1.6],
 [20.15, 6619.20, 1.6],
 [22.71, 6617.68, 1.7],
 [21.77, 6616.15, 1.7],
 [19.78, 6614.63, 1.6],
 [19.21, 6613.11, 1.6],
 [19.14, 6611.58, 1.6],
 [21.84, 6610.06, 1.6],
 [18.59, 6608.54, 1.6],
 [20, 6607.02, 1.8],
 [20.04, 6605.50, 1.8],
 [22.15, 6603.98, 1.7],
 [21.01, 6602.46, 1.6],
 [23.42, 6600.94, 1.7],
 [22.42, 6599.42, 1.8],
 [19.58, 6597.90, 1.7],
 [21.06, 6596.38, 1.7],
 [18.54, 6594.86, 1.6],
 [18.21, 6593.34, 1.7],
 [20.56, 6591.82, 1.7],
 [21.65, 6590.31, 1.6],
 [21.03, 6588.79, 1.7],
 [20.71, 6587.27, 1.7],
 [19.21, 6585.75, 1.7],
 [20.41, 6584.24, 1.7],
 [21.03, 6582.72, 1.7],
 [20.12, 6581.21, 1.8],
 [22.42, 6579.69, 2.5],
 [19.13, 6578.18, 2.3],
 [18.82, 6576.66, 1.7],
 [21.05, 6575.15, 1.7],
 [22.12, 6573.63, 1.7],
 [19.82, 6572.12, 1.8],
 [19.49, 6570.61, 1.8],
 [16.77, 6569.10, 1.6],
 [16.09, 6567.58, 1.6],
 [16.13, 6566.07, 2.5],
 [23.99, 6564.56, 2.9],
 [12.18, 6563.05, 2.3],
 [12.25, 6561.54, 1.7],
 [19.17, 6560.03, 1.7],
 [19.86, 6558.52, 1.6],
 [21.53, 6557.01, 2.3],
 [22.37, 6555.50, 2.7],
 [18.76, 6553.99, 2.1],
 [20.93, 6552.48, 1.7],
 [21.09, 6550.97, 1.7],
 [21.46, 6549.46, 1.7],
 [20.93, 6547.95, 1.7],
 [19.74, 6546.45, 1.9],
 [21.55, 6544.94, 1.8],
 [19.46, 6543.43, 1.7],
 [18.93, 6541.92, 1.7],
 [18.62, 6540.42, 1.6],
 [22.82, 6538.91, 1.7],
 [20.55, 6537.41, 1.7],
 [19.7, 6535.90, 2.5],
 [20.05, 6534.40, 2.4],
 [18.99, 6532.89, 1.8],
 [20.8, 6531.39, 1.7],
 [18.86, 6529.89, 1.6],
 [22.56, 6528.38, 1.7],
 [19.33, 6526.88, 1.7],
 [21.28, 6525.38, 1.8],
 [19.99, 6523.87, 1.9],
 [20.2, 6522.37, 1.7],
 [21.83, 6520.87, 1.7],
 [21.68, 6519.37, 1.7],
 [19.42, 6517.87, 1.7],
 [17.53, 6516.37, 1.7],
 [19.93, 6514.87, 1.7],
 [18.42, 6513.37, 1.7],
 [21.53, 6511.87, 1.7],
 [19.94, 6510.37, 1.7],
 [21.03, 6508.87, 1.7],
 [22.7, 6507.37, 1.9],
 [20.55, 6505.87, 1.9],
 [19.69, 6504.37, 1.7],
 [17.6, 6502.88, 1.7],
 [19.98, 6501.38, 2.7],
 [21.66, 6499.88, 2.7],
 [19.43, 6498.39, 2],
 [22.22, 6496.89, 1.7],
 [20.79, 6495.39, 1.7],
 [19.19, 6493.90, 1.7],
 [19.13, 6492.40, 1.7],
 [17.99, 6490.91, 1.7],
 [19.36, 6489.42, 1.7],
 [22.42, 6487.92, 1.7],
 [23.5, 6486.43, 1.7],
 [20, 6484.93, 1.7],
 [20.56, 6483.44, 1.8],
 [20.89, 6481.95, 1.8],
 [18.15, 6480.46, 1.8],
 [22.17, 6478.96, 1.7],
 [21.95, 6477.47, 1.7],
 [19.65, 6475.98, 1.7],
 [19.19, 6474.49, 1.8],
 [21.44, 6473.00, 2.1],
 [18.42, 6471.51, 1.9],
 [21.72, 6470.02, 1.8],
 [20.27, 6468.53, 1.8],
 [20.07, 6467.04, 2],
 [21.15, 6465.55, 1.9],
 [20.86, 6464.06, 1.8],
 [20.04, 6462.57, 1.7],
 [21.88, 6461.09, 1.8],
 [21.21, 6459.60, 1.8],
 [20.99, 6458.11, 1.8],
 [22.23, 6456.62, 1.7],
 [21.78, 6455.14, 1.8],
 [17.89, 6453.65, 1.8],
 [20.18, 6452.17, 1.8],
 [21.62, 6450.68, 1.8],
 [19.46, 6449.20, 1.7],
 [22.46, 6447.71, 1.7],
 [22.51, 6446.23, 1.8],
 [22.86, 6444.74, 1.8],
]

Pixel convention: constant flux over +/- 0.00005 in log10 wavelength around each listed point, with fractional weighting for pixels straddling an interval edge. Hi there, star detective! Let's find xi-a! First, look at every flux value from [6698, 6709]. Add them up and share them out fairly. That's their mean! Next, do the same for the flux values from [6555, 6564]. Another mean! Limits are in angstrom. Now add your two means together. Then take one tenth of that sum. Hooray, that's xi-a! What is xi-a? 3.67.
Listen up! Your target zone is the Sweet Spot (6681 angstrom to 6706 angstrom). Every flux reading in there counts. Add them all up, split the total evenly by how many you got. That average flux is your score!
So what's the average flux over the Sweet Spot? 19.8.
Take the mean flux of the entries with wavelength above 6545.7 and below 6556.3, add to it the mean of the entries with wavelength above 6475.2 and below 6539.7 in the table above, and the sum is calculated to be 41.1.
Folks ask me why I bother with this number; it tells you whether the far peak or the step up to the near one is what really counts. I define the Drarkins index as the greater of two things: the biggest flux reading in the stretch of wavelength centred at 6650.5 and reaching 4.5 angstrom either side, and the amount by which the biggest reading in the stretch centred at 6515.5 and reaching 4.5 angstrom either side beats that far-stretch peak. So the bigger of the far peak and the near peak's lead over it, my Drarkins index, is 20.2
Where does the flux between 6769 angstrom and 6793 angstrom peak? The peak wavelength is 6790.56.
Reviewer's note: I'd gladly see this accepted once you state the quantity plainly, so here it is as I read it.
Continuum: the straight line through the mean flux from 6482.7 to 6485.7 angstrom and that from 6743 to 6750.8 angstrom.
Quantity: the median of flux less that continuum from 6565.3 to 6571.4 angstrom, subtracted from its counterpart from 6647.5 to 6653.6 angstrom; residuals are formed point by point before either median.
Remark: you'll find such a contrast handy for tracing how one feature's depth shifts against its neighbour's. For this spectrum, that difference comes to 3.0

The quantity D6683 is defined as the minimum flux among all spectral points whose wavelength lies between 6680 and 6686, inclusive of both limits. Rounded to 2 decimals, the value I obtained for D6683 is 18.71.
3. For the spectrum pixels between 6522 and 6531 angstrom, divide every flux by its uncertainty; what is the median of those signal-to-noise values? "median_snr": 11.8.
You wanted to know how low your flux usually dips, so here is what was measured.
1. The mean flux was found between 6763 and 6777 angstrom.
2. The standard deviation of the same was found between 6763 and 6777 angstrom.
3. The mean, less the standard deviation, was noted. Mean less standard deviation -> 17.0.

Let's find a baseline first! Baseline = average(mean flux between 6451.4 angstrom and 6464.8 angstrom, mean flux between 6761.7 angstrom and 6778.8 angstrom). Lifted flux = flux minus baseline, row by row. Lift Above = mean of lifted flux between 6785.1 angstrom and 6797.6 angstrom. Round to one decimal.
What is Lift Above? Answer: -0.8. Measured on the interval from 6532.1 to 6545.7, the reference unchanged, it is 0.3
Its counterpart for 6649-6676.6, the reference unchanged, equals -0.1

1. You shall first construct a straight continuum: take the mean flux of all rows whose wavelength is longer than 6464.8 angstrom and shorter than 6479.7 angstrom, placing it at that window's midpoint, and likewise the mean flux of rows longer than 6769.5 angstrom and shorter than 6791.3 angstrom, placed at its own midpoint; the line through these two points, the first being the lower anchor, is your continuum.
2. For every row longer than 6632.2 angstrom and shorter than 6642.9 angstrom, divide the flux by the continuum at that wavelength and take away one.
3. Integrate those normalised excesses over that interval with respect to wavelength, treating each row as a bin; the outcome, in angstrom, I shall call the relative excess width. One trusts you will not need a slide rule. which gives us 0.08 angstrom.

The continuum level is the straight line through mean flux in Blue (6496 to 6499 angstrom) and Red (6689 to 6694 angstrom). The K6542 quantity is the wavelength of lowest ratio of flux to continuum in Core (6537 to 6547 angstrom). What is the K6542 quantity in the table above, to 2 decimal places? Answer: 6540.42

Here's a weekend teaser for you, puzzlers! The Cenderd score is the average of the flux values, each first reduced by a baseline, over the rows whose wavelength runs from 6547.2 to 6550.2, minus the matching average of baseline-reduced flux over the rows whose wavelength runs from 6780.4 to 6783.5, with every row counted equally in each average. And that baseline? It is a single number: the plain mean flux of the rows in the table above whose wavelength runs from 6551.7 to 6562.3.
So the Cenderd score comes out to 2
